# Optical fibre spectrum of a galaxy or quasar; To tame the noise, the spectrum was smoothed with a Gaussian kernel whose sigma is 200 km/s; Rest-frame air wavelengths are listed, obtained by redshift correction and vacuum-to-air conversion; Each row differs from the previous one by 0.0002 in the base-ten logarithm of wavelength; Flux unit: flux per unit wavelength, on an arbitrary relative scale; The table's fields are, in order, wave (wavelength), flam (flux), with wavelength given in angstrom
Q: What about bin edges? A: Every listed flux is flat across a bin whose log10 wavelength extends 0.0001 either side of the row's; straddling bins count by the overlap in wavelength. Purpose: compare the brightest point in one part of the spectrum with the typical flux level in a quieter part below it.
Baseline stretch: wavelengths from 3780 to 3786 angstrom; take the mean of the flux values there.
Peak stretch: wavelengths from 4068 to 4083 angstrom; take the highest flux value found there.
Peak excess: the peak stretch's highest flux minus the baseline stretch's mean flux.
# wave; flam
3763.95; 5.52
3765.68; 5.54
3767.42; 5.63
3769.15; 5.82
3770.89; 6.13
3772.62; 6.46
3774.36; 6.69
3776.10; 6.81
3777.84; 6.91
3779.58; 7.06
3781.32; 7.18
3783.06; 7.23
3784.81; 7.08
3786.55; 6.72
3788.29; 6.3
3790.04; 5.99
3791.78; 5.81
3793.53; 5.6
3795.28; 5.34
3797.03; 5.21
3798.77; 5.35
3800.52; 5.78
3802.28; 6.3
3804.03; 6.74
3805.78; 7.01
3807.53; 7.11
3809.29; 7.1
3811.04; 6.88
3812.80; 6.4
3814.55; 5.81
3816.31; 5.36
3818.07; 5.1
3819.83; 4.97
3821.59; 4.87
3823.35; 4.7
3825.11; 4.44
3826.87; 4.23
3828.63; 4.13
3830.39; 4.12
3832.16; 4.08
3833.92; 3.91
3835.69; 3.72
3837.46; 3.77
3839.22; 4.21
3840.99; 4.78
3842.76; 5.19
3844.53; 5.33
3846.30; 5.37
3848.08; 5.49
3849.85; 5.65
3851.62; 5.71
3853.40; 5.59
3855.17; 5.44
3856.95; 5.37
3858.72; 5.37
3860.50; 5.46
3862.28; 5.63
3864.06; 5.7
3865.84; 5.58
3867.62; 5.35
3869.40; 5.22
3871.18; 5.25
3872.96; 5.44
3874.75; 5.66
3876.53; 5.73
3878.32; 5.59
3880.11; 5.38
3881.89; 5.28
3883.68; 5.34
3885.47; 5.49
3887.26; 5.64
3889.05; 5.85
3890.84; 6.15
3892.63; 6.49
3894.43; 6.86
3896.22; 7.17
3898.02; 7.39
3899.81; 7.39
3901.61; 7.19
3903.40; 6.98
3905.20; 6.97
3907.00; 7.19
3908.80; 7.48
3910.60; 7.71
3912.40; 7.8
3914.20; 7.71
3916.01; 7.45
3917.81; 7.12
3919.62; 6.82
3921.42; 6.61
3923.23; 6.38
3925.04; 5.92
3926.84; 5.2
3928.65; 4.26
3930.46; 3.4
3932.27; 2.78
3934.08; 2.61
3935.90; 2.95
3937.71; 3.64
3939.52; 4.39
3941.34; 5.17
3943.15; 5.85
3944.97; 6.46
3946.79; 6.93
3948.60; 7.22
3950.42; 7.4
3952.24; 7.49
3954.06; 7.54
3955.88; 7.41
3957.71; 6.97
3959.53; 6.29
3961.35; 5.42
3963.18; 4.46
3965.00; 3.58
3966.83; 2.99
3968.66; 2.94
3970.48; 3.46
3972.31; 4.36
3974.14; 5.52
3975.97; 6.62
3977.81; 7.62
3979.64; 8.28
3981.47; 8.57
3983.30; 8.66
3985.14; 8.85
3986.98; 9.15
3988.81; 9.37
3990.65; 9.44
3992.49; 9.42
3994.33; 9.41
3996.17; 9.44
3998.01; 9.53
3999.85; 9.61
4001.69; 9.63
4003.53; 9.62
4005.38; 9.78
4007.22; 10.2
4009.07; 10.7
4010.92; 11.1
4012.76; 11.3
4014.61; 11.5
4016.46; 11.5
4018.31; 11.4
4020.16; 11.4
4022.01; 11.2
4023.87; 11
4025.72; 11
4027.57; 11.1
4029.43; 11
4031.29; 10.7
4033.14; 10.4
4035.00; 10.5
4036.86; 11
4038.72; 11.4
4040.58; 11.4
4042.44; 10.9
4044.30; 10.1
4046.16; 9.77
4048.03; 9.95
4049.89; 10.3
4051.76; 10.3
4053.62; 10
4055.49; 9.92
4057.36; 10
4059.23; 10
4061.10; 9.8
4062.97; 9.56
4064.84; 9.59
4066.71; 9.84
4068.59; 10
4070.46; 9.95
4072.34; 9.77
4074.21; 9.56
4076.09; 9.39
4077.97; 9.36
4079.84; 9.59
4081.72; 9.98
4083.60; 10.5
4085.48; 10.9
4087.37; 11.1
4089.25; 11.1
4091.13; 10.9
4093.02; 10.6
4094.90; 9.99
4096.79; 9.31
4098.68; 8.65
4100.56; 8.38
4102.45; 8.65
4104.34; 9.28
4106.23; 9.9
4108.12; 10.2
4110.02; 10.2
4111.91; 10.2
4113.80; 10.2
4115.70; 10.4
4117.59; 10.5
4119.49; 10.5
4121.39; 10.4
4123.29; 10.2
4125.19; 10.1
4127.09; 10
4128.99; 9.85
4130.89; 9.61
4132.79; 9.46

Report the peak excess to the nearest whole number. 3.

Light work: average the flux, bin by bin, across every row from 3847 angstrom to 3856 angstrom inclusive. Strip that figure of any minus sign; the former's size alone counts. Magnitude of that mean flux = 5.6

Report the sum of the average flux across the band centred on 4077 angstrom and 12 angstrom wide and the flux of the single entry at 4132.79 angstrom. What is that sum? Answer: 19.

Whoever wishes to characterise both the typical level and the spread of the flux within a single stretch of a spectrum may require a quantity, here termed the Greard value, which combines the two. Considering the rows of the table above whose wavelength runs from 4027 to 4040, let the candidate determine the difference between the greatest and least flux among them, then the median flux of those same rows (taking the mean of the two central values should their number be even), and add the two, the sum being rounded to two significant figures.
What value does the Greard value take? 12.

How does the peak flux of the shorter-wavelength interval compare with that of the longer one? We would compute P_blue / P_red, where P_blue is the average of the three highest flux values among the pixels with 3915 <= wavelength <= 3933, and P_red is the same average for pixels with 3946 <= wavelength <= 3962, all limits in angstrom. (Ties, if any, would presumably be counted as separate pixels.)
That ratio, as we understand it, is 0.95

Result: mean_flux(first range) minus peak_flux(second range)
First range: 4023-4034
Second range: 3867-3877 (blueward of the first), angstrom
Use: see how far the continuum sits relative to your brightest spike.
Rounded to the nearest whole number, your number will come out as 5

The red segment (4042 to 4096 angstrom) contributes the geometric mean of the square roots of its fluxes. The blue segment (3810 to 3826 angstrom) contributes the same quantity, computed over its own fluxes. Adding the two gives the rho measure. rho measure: 5.5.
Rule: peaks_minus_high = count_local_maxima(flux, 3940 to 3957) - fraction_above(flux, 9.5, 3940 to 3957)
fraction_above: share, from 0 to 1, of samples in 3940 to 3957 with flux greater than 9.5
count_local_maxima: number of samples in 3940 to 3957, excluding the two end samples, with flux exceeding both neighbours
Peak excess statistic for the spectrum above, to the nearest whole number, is 1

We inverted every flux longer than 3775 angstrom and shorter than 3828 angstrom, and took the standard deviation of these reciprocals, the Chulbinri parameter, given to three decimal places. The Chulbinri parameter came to 0.028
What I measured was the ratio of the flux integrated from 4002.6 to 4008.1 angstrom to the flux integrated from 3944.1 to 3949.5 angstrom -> 1.46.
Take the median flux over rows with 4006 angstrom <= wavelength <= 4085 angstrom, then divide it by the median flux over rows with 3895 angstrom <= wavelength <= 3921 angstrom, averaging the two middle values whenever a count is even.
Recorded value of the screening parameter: 1.41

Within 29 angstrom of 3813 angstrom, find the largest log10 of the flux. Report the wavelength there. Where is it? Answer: 3807.53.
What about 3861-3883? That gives 3876.53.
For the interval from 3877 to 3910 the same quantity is 3908.80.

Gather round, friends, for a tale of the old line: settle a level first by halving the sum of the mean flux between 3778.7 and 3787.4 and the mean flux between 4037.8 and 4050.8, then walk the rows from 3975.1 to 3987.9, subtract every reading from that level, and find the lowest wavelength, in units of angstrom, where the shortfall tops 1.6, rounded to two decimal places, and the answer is 3975.97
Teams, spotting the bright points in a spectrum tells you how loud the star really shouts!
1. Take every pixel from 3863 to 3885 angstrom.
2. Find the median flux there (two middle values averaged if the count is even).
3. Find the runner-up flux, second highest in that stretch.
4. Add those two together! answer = 11.1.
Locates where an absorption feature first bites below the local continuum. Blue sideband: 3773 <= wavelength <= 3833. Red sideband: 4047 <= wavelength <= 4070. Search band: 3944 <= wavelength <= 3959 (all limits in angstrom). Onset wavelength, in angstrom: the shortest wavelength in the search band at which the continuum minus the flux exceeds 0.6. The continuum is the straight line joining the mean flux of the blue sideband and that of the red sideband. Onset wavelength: 3944.97 angstrom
